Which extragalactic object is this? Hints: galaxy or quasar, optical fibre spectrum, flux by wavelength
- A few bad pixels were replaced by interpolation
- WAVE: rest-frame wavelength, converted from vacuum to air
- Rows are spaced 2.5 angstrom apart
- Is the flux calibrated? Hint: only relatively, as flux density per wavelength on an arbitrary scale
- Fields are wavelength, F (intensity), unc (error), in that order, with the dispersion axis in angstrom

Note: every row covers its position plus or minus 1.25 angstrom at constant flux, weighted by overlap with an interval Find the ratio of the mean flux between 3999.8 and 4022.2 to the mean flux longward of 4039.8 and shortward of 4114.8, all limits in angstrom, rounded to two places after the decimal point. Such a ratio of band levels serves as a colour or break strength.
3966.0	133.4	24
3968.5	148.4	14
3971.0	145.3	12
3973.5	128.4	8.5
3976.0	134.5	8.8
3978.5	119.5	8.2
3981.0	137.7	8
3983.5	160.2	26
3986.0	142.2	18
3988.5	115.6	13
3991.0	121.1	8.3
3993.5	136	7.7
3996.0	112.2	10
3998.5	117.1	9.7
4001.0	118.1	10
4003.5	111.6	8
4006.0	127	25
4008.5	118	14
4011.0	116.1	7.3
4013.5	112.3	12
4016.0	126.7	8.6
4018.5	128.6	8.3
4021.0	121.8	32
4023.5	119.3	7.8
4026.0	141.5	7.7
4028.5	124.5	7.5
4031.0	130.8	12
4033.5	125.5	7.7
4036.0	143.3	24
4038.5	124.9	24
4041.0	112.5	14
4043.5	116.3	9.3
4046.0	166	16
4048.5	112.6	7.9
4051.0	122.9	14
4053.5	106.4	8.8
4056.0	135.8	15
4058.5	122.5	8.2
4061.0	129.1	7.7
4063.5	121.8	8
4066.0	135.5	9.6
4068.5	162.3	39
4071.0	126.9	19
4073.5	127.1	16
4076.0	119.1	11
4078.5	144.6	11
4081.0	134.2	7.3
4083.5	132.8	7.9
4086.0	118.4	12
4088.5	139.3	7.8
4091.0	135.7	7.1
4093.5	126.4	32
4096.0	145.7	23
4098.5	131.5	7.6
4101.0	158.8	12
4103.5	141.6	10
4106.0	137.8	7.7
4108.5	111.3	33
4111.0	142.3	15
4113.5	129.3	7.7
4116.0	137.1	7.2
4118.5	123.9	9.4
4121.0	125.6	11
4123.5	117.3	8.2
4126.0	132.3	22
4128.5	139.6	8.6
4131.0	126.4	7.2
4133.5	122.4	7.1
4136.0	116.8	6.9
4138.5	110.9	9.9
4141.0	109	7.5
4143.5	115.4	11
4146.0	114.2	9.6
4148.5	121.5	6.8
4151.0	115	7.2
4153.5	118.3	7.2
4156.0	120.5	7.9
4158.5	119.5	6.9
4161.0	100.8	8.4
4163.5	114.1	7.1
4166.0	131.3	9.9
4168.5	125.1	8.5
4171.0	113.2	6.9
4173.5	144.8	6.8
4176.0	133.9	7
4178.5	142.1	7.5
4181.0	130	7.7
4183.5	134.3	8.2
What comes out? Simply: 0.91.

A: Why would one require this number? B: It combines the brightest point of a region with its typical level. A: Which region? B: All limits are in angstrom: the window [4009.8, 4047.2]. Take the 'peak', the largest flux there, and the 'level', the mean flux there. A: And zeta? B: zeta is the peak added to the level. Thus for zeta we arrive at 293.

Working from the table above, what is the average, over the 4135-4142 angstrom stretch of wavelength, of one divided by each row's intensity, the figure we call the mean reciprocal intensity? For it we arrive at 0.0089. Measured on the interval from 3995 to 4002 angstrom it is 0.0086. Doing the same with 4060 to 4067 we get 0.0078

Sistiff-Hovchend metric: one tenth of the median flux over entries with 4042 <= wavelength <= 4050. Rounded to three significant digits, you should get 11.6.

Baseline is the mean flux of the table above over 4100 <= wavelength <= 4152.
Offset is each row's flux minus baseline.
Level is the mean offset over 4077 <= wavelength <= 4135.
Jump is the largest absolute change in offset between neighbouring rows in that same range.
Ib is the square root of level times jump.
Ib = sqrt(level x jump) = 14.4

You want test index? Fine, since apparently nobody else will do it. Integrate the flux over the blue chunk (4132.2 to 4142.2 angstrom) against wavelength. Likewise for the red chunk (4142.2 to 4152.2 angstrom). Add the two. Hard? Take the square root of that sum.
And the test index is 48.1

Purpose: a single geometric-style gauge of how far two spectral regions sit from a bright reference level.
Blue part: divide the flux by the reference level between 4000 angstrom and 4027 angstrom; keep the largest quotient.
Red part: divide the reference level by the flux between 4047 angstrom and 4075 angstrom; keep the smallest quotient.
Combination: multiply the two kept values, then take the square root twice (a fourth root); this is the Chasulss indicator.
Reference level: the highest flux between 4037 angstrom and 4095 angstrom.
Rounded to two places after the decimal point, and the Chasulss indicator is 0.97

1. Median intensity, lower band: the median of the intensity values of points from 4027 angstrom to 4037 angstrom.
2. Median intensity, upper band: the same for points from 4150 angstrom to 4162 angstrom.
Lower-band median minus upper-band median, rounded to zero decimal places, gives 10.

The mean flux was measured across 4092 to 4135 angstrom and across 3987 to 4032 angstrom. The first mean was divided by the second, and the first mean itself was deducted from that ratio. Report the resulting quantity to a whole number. -131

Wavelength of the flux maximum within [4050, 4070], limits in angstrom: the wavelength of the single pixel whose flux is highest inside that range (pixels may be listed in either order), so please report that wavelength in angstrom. 4068.5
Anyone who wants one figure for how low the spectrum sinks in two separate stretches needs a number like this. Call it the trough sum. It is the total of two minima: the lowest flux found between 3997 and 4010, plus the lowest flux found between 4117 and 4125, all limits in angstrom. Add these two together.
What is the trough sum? 229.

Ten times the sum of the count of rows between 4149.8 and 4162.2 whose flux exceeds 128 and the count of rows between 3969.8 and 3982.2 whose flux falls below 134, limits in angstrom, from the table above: 20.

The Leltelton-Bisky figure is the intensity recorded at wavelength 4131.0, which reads 126.4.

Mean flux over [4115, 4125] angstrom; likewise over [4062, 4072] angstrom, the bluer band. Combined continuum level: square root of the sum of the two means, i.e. 16.2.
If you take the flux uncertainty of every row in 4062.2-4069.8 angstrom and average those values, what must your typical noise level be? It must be 19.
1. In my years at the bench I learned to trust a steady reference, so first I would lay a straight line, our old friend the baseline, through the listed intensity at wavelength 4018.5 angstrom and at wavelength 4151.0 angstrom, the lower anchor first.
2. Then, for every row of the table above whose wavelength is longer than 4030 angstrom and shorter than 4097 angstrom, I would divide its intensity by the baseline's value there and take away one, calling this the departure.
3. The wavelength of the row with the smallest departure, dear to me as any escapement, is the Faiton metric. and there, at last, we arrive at 4053.5 angstrom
